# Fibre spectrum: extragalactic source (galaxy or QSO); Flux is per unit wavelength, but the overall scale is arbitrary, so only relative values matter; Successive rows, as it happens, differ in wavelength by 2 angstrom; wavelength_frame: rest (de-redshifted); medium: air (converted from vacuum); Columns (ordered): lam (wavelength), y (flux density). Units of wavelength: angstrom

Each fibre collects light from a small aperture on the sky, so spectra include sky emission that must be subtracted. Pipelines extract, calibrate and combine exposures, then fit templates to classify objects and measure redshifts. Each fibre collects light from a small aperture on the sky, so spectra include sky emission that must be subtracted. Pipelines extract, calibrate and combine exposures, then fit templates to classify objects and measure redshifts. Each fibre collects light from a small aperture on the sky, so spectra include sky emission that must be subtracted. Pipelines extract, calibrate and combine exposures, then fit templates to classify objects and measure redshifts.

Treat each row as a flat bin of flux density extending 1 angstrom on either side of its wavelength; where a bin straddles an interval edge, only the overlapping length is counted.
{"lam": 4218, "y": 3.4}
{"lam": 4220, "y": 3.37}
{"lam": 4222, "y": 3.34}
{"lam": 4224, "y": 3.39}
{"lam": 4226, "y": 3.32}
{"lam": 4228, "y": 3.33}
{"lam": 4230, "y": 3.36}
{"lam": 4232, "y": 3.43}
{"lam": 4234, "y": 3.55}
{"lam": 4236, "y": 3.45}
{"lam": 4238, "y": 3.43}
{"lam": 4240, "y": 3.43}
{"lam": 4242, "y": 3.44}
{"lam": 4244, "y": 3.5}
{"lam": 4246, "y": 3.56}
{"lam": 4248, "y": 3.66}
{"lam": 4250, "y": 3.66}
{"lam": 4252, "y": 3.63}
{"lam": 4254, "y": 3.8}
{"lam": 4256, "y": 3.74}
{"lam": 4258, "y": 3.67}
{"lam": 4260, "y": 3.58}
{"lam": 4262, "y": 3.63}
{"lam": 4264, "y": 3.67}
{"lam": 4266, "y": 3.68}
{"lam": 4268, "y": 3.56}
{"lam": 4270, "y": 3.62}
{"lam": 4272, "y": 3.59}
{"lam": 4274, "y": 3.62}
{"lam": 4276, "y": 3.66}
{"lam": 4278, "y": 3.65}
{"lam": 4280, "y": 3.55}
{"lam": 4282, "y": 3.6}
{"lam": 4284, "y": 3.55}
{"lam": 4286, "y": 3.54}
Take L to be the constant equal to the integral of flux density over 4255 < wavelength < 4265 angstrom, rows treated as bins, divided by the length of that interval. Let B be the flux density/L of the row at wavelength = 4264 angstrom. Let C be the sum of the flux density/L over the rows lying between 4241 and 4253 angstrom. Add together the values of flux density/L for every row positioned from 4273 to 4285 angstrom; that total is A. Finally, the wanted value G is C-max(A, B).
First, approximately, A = 5.913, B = 1.00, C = 5.86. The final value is 0.0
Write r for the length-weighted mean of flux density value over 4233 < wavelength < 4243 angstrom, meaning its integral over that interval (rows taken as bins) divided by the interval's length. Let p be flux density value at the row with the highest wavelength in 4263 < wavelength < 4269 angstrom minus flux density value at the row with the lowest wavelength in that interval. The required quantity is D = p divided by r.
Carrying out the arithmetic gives -0.03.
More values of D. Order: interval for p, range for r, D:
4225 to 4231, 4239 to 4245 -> 0.01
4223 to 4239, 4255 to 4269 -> 0.01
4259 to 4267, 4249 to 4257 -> 0.03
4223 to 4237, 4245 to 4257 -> 0.02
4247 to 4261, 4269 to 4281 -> -0.02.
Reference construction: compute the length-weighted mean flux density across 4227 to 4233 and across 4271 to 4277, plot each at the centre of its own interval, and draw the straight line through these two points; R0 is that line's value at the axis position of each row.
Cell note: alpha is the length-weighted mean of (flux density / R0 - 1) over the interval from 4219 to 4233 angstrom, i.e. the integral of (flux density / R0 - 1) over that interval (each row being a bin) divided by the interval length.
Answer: 0.004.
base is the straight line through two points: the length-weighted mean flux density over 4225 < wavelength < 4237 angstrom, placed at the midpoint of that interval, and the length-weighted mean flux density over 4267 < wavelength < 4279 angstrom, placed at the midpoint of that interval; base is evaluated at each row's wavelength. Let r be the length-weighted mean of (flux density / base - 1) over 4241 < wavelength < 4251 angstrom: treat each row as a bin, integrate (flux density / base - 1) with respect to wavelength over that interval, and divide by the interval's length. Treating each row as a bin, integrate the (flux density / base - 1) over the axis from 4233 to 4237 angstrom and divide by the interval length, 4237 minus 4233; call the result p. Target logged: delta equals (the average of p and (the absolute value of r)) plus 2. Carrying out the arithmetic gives 2.02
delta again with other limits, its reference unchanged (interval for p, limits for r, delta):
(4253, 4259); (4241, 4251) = 2.04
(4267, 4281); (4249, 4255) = 2.02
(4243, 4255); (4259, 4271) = 2.03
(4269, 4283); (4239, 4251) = 2.01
